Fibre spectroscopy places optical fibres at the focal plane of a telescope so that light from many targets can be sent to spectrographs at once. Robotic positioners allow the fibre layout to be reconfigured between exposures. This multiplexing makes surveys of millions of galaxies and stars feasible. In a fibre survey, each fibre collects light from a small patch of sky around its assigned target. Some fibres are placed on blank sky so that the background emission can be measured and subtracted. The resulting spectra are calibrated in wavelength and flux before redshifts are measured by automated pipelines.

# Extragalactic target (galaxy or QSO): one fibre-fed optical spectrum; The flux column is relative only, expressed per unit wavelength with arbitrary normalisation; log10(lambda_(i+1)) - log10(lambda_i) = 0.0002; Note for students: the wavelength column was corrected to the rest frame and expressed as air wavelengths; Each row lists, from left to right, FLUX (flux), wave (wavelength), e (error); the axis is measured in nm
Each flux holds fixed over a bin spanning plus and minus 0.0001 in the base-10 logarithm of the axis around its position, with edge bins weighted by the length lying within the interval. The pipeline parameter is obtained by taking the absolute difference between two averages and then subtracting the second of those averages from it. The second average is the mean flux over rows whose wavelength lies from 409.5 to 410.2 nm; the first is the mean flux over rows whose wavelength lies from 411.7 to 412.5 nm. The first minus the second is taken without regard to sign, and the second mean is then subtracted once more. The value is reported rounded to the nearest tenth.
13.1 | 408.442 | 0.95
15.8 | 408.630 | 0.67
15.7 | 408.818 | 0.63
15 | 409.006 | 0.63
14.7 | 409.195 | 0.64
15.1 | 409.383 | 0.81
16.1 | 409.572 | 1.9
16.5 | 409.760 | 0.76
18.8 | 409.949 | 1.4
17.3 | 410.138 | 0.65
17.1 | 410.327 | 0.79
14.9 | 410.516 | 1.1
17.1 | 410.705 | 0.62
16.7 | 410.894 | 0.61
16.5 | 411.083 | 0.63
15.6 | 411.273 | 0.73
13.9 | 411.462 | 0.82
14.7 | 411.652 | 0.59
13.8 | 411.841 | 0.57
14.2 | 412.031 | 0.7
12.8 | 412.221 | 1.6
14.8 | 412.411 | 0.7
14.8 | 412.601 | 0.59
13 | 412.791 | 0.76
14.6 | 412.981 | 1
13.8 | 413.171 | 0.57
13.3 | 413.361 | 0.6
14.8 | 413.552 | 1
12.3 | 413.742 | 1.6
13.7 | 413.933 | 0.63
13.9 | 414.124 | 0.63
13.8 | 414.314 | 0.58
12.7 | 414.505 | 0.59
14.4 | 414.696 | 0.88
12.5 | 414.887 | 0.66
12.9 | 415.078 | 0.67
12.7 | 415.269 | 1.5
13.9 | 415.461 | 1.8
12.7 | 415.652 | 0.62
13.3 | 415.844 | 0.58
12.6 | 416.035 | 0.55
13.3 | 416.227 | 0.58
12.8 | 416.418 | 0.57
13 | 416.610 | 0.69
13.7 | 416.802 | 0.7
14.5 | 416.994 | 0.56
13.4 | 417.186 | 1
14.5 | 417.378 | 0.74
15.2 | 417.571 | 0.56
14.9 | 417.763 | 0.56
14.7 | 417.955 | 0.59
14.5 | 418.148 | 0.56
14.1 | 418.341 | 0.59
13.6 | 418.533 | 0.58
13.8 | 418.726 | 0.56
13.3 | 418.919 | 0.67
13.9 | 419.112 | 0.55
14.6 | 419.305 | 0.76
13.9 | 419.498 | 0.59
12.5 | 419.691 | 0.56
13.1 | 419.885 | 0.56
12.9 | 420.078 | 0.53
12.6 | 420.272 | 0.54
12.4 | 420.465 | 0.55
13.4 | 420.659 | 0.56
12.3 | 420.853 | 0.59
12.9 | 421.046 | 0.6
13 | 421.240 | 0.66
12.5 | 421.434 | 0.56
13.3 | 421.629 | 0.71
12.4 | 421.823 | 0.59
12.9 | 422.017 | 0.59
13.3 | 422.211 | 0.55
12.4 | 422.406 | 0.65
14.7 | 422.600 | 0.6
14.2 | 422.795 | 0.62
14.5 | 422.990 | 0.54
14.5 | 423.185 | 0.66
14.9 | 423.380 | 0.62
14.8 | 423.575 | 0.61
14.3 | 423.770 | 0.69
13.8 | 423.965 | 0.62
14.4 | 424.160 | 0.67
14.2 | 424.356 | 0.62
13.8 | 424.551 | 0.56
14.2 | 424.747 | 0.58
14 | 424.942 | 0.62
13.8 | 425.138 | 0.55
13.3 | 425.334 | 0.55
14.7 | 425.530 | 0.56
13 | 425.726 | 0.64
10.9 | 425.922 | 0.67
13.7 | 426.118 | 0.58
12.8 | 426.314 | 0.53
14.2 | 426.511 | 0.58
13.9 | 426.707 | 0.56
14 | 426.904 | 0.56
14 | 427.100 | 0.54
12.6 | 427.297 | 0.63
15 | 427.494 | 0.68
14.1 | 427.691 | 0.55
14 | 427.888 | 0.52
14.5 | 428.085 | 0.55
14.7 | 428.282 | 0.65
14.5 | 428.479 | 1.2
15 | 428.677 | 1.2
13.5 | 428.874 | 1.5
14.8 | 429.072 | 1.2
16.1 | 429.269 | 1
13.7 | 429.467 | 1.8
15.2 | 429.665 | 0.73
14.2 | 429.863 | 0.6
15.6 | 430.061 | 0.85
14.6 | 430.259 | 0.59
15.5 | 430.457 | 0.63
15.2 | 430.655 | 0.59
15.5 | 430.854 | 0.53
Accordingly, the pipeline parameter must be -13.9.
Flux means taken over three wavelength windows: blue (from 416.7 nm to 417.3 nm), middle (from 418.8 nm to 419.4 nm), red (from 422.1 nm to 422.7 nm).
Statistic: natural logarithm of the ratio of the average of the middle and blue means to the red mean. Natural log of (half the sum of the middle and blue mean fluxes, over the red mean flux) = 0.032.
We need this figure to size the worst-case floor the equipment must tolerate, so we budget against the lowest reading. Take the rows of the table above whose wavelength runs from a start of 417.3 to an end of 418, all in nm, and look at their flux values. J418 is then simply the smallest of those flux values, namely 14.5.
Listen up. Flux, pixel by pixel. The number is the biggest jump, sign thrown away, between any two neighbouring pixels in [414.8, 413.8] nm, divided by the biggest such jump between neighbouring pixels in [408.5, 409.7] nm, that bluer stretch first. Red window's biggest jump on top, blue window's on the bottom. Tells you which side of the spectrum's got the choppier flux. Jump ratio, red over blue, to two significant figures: 1.7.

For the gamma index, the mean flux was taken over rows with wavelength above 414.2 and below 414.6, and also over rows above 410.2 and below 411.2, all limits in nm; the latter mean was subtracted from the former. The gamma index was -3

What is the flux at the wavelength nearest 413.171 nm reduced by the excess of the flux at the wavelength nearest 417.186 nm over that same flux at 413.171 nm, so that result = 14.2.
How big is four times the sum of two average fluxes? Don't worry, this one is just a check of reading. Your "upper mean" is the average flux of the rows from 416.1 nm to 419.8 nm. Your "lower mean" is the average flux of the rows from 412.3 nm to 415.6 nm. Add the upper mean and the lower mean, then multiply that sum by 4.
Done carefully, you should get 110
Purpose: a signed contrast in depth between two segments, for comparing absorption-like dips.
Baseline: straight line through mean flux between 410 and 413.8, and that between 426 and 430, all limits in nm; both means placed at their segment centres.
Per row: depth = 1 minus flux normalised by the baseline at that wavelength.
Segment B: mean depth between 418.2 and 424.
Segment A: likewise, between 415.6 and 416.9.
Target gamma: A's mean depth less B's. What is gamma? 0.04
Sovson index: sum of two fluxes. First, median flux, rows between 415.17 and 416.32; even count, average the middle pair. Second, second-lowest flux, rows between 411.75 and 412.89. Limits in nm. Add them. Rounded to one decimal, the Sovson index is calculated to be 26.0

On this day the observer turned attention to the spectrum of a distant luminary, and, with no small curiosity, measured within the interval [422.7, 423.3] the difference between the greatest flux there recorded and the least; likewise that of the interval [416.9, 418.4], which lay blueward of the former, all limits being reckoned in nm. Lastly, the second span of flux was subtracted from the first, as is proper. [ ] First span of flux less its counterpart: -1.5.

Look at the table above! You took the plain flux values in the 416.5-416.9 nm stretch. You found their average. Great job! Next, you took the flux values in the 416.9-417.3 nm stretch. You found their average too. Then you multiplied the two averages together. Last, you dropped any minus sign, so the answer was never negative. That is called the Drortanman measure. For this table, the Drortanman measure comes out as 186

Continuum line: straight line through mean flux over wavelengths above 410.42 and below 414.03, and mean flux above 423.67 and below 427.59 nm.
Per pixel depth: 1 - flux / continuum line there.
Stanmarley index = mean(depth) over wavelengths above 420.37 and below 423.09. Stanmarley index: 0.06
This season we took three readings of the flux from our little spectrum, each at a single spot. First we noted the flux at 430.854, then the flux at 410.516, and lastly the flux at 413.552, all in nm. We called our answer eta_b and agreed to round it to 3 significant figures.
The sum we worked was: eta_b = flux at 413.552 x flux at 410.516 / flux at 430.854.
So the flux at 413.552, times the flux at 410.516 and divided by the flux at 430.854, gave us 14.2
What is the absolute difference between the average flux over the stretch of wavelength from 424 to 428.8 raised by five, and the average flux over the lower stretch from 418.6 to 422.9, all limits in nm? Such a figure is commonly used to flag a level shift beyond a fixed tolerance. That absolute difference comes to 5.7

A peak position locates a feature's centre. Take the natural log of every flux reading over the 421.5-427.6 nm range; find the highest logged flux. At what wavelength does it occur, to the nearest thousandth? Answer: 427.494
